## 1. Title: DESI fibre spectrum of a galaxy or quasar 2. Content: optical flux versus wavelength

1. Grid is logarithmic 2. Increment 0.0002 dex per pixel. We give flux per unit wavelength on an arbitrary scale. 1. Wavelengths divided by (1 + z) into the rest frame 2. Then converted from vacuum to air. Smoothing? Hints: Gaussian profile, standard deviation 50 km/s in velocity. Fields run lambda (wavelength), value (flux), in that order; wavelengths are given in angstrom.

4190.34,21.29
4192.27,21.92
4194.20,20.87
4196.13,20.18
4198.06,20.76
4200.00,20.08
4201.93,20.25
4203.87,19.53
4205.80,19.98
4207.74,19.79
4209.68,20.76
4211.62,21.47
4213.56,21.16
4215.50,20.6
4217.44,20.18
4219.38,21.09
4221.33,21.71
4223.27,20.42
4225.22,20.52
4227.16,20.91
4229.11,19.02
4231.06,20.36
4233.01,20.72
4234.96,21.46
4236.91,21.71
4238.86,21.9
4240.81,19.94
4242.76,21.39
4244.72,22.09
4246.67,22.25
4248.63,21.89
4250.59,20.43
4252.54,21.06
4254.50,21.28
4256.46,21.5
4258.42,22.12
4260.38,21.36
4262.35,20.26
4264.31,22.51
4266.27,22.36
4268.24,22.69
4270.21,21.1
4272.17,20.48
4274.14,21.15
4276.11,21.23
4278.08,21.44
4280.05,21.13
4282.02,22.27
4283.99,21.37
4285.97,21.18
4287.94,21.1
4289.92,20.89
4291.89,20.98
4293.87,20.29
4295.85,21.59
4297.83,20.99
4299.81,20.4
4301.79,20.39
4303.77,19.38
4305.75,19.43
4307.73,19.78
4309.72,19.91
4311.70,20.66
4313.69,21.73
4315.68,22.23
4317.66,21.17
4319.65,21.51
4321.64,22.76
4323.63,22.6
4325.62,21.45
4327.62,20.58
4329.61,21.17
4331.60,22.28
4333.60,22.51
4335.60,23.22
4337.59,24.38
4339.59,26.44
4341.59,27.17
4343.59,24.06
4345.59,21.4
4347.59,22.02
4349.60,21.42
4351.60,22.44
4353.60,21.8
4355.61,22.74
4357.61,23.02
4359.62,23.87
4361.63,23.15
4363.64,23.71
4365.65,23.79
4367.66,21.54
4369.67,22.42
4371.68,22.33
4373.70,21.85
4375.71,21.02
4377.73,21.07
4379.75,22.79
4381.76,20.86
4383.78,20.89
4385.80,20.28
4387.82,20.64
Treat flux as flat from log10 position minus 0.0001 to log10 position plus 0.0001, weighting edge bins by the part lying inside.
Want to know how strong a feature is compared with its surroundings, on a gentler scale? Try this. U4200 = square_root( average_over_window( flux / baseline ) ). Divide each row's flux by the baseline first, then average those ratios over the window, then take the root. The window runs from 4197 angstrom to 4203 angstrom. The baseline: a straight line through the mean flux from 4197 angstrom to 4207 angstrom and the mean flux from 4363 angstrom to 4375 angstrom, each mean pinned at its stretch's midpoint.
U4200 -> 1.01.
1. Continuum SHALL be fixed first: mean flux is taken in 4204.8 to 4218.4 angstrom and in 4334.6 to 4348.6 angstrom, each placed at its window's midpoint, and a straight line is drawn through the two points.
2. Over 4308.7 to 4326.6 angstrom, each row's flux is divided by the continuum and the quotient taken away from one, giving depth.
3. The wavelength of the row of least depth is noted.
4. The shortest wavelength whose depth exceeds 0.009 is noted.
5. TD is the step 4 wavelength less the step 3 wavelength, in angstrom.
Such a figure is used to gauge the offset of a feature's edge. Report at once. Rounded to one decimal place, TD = -11.9 angstrom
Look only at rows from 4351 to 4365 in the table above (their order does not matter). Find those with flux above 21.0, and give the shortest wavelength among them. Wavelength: 4351.60 angstrom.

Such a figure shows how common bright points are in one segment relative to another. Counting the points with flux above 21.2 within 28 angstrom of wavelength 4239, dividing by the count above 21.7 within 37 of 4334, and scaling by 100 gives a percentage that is 71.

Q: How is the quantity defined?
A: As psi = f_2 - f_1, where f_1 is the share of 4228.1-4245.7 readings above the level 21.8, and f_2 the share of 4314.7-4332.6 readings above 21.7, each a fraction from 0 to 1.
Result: 0.22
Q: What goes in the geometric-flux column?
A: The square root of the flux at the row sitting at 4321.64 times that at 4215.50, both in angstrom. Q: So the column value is 21.7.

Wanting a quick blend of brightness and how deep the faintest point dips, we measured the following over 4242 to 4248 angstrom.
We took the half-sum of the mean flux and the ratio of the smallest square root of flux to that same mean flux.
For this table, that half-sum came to 11.1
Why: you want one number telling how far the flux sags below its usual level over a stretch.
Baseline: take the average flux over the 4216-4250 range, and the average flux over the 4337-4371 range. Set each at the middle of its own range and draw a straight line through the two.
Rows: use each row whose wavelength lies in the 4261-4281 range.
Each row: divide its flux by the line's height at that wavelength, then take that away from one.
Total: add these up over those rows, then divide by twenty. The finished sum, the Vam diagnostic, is 0.01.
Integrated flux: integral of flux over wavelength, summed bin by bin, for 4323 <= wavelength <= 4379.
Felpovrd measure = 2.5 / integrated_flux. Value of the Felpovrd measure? 0.0020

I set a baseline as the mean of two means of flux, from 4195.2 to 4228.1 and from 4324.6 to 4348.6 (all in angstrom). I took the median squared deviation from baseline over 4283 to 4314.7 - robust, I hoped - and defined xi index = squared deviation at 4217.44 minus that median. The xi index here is 1.6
